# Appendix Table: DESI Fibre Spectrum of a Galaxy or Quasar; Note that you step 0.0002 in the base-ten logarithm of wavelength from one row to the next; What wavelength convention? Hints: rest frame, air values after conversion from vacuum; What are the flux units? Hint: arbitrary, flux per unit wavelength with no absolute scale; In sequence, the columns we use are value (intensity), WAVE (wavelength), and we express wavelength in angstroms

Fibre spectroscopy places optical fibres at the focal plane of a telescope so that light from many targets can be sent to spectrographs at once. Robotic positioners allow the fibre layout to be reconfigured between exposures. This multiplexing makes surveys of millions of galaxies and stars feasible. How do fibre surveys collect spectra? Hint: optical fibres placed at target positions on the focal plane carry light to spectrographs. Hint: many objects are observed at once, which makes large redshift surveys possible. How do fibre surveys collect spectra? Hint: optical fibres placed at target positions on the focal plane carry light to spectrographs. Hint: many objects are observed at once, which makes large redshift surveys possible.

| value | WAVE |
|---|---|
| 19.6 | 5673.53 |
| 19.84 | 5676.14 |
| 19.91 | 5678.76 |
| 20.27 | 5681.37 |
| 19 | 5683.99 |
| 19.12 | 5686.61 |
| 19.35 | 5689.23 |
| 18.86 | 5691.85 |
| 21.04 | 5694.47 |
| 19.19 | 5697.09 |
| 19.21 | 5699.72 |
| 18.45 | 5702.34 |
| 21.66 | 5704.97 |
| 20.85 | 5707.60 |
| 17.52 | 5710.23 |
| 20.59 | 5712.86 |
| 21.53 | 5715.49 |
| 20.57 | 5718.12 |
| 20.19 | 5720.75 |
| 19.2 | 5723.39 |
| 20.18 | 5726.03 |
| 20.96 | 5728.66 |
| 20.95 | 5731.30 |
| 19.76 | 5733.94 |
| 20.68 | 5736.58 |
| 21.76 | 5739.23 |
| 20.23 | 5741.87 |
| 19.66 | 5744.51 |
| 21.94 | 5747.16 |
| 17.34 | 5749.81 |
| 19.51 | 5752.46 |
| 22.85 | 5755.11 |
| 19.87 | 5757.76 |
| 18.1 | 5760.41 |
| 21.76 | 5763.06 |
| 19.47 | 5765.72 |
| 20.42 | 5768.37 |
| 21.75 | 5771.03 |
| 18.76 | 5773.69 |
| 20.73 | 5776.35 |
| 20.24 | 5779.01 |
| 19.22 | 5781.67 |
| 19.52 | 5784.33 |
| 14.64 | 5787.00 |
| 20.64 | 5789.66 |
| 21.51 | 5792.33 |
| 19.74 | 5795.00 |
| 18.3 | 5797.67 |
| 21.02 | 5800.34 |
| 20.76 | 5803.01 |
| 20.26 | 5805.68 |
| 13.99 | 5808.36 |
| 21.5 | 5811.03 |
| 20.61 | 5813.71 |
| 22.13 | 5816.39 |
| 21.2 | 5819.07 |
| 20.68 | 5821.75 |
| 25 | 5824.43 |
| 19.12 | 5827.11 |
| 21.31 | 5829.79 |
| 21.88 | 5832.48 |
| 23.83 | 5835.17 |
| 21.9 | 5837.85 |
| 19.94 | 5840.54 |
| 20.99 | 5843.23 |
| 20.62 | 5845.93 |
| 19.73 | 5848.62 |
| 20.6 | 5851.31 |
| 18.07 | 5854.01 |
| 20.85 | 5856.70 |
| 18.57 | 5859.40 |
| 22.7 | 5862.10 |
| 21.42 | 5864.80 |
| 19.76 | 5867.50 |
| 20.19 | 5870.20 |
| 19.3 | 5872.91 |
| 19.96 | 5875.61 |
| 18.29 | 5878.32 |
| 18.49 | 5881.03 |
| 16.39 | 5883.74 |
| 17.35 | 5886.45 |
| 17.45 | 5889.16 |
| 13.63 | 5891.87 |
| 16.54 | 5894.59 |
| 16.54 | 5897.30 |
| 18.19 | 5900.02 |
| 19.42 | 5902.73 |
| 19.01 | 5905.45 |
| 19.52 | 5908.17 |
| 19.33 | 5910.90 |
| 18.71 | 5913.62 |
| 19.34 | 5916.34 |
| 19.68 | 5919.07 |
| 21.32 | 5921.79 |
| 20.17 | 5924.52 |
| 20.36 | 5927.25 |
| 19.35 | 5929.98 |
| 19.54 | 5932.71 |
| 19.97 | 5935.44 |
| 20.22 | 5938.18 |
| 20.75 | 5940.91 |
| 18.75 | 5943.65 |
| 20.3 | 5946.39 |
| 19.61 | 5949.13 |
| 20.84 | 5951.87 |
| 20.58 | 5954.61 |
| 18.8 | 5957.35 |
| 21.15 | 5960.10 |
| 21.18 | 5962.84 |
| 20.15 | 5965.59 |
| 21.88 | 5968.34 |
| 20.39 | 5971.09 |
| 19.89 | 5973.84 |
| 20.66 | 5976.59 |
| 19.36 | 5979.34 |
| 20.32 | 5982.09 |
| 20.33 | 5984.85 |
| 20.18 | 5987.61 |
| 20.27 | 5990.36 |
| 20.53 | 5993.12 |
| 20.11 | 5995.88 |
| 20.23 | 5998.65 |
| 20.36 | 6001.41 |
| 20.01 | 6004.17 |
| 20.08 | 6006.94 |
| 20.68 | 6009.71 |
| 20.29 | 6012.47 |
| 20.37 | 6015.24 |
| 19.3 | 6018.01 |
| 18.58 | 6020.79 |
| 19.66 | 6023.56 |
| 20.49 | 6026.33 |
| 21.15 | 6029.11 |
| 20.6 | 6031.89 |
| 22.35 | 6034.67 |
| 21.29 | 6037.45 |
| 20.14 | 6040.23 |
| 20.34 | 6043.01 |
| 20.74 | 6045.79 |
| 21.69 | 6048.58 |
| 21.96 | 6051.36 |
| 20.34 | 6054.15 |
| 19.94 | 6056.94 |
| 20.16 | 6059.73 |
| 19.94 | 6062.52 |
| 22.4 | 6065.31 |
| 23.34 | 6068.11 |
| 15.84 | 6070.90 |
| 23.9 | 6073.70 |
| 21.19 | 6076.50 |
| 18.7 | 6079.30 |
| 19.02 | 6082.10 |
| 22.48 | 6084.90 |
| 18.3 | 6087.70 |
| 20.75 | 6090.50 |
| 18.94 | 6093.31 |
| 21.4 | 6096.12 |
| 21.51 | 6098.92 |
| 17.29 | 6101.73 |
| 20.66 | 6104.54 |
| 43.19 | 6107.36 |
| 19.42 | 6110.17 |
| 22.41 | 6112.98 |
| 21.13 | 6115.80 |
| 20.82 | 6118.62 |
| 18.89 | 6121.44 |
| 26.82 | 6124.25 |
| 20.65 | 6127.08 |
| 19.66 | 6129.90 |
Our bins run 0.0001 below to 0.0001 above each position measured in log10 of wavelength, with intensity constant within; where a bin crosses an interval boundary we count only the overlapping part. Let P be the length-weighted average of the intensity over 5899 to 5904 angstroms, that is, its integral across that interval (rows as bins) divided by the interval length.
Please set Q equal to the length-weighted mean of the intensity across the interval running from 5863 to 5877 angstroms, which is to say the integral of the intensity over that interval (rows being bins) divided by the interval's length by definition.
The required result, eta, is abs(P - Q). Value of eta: 1.3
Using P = 18.9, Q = 20.2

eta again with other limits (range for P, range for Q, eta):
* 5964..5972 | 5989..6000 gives 0.6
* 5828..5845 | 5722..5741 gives 1.1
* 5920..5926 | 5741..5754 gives 0.9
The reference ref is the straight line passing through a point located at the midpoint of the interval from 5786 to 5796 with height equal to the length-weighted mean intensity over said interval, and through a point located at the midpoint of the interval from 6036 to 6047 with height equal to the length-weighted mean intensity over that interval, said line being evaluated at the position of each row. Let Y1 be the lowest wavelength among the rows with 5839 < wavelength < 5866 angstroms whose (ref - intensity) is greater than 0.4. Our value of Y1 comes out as 5854.01 angstroms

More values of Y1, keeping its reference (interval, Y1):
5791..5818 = 5797.67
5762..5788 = 5773.69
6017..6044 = 6018.01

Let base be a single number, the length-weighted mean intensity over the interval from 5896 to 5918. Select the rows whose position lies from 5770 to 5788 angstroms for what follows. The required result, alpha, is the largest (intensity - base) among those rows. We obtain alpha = 3.0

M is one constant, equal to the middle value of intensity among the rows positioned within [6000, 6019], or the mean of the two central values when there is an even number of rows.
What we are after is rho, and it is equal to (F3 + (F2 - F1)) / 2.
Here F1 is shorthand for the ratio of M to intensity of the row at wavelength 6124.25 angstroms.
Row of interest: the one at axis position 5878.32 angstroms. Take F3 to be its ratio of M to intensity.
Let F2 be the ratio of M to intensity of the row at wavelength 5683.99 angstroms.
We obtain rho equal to 0.710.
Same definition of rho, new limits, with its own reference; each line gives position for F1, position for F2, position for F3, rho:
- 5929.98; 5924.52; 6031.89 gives 0.471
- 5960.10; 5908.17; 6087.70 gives 0.594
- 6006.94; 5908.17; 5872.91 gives 0.540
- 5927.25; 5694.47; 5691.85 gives 0.522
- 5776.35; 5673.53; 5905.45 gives 0.562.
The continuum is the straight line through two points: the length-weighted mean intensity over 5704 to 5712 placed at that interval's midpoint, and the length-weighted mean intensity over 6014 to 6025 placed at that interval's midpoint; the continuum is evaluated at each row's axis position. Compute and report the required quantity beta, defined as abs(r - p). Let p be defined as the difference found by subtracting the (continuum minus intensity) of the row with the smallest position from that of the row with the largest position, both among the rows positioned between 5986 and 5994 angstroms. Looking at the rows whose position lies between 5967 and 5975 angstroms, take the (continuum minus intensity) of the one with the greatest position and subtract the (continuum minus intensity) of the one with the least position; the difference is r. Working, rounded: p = -0.4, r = 2.0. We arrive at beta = 2.3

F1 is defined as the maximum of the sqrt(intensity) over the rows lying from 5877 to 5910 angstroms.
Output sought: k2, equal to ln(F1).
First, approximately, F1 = 4.4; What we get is 1.49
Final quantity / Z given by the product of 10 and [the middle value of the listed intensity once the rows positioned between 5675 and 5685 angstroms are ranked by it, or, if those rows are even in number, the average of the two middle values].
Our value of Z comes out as 199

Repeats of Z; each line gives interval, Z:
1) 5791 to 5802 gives 204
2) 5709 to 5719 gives 206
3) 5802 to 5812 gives 205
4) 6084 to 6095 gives 198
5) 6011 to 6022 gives 198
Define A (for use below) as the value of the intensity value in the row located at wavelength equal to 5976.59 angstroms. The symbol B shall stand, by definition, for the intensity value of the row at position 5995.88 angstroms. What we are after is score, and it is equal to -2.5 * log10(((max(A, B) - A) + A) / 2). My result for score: -2.54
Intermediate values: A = 20.66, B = 20.11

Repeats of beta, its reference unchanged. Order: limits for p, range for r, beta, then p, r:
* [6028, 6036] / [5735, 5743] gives 1.7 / -1.2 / 0.4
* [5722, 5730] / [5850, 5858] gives 1.5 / -1.8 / -0.3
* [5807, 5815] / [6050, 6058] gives 8.6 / -6.6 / 2.0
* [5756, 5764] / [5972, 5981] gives 2.4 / -1.9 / 0.5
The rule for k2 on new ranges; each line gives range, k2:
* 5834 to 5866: 1.59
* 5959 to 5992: 1.54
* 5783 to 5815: 1.53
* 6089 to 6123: 1.88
